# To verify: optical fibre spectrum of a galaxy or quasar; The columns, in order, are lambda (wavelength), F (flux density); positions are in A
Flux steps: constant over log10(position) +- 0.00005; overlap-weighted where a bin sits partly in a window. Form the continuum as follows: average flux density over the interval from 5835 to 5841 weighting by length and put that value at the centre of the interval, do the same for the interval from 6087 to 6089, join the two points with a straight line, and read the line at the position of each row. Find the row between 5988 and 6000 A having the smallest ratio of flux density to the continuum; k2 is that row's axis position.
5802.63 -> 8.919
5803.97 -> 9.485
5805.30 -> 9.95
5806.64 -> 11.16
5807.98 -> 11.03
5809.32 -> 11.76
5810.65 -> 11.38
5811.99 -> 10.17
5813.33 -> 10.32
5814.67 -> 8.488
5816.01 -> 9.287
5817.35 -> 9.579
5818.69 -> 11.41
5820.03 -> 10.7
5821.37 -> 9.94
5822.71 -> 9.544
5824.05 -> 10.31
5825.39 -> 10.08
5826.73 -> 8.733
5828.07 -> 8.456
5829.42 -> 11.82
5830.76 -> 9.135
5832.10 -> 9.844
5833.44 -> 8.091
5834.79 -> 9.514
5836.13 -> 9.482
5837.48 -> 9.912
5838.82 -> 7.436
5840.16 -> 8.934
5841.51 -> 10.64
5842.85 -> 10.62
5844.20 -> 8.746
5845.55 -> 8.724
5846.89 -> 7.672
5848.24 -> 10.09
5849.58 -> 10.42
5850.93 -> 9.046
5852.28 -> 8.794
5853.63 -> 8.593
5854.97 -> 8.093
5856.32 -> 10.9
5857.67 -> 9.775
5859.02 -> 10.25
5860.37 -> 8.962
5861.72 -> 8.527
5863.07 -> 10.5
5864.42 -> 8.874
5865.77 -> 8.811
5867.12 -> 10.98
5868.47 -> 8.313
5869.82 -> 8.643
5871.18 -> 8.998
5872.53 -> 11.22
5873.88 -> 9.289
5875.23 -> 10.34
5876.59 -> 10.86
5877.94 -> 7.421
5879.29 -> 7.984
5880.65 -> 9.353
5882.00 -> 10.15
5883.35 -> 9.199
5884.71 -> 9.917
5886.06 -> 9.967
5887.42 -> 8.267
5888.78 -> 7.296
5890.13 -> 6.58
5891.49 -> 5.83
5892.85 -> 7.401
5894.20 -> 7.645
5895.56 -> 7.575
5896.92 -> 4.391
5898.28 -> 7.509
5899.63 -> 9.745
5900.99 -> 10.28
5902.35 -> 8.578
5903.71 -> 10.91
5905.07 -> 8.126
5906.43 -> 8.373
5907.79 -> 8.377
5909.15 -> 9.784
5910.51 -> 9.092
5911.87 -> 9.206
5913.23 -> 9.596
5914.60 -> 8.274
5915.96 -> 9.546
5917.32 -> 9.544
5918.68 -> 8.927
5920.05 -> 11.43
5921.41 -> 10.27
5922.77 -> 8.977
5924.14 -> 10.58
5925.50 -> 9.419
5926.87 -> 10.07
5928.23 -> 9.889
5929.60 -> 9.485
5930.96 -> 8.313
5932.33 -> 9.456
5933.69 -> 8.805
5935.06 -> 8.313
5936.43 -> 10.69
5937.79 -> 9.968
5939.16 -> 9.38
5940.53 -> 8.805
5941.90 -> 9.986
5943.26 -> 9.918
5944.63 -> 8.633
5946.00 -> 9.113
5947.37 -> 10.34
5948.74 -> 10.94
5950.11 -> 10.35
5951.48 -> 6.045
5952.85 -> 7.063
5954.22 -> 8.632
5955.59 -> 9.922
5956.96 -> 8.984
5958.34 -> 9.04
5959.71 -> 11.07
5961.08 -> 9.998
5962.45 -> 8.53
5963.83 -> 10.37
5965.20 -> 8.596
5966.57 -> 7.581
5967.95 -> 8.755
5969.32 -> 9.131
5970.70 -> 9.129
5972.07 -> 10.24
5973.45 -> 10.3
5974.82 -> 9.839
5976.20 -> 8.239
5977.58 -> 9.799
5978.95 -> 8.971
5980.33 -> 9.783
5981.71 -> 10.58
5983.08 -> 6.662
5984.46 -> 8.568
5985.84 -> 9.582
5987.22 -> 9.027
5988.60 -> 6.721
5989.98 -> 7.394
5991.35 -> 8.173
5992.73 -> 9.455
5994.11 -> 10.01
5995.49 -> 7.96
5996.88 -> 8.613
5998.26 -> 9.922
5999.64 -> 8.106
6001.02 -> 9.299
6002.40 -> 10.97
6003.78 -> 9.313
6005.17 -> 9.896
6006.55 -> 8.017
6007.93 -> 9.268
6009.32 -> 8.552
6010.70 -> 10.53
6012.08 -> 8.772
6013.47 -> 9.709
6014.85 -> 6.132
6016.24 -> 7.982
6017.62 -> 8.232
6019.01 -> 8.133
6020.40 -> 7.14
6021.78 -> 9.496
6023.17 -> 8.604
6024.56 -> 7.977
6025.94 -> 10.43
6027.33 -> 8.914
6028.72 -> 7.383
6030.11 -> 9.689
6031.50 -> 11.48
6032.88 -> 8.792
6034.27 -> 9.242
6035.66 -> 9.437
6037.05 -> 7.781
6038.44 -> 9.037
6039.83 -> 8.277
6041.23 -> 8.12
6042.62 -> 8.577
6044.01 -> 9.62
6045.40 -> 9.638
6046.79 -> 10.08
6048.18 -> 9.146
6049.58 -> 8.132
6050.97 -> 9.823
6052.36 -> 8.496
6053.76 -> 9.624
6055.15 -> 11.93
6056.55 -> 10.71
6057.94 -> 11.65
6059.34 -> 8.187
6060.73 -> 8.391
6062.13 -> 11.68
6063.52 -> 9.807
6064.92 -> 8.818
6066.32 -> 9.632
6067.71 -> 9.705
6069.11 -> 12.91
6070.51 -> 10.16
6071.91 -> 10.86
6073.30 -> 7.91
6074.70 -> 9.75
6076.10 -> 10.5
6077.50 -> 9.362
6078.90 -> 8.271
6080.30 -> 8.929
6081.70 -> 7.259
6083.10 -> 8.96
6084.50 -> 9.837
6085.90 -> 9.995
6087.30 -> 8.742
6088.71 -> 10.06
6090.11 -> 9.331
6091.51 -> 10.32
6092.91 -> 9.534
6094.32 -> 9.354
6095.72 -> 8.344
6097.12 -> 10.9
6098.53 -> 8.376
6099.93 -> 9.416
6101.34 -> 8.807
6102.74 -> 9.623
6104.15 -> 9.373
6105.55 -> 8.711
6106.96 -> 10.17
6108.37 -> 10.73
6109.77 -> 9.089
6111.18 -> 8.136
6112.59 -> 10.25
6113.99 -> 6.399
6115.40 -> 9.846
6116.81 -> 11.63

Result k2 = 5988.60 A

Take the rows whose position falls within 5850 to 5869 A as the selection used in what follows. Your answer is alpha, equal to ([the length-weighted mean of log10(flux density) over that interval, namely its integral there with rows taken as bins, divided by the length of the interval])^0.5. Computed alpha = 0.984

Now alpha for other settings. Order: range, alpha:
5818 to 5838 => 0.994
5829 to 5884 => 0.985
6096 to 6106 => 0.983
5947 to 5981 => 0.981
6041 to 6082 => 0.990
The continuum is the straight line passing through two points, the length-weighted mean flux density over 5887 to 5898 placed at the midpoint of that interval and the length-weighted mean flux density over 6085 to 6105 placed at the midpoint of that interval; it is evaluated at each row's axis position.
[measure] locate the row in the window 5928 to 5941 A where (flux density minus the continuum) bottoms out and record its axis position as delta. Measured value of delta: 5935.06 A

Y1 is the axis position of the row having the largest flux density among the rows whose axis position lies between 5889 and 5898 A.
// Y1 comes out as 5894.20 A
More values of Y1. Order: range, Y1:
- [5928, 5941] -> 5936.43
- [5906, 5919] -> 5909.15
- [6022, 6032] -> 6031.50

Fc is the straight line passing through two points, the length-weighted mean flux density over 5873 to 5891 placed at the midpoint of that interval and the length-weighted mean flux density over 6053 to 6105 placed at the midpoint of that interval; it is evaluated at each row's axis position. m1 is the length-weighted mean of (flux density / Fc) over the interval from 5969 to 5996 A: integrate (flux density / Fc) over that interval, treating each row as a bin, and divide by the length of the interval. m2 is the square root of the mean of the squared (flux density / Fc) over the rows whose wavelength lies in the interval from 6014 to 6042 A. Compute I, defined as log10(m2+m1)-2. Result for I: -1.725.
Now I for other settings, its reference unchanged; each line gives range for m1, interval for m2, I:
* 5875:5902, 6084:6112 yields -1.720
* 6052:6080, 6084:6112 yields -1.697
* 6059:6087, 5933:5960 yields -1.696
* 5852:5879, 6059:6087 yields -1.687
